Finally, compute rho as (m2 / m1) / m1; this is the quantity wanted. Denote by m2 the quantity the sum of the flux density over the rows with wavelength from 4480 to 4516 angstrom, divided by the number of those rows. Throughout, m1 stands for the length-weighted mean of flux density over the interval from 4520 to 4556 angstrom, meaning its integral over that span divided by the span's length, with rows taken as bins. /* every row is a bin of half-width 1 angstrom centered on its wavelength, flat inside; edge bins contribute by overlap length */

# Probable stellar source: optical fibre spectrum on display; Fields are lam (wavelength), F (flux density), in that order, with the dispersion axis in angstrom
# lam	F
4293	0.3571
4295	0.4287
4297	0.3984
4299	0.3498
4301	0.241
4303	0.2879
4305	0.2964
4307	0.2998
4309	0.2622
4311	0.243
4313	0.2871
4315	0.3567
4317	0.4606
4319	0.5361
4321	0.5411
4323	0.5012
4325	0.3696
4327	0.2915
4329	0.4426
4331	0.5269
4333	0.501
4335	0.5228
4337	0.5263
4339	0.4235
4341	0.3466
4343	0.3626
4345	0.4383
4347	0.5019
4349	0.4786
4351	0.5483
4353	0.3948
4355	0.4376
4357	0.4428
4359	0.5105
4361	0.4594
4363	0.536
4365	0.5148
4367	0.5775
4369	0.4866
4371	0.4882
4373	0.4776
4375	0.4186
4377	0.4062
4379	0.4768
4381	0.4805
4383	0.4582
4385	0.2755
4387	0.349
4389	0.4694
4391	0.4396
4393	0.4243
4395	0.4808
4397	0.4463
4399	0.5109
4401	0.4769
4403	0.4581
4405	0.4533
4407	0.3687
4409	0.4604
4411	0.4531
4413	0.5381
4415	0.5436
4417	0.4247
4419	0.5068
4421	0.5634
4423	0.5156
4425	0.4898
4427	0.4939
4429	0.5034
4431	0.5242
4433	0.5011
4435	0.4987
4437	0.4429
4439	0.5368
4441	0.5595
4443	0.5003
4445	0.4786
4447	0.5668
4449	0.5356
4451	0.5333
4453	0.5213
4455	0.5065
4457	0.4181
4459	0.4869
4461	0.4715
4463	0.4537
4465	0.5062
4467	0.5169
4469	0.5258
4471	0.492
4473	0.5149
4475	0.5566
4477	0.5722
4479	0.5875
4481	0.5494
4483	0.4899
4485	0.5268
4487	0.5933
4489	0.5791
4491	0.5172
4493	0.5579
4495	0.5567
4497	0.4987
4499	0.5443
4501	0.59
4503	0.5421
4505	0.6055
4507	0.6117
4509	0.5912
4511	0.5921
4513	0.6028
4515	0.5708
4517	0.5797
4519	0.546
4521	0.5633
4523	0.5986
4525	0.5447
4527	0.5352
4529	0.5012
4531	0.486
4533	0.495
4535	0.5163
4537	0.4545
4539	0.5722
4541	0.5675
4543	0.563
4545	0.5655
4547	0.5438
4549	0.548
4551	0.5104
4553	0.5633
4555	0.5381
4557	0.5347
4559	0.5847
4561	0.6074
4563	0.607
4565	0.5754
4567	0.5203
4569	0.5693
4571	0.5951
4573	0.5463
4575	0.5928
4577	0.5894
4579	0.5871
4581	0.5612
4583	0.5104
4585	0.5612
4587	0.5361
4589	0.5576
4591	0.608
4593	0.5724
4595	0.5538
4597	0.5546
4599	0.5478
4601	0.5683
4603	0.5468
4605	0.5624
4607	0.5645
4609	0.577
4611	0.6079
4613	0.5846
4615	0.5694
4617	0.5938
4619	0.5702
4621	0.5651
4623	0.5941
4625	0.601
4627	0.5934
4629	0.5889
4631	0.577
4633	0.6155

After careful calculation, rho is 1.95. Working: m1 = 0.537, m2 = 0.562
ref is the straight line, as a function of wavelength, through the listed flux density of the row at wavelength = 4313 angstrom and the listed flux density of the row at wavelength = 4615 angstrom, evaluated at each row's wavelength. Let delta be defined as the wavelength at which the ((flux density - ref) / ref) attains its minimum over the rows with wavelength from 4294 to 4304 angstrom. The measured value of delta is 4301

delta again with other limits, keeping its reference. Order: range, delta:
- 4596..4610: 4603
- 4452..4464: 4457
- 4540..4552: 4551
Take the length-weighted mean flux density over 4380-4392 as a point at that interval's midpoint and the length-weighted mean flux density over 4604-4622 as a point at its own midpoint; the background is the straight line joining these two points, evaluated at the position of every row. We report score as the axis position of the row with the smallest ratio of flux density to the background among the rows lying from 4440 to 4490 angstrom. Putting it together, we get 4457 angstrom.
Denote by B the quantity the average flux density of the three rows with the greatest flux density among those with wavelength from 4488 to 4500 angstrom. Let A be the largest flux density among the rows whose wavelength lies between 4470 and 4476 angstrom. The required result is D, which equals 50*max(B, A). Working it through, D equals 28.2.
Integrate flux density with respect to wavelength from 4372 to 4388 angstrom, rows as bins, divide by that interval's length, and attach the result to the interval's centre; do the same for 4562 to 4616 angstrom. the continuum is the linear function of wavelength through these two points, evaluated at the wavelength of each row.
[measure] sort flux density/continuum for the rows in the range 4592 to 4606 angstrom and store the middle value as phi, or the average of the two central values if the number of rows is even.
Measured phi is 0.97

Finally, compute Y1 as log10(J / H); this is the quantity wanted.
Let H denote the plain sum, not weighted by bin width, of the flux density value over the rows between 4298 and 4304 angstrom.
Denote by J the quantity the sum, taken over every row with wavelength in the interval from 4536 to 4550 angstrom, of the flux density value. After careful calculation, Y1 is 0.64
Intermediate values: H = 0.9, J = 3.8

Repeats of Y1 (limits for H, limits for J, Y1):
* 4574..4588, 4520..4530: -0.16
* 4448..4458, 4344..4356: 0.05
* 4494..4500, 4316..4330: 0.29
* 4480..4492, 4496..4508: 0.02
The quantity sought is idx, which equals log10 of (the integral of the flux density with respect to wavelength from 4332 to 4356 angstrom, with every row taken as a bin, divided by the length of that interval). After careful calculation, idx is -0.340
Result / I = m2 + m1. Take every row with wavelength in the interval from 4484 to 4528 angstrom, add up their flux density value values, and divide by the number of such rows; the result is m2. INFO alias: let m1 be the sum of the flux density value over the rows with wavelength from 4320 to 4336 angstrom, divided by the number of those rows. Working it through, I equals 1.03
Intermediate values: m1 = 0.46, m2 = 0.57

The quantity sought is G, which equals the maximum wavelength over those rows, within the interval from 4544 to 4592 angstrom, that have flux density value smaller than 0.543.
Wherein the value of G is 4587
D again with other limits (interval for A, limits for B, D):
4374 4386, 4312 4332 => 26.7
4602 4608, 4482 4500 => 28.8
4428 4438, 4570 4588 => 29.6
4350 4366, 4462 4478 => 27.6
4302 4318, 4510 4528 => 29.9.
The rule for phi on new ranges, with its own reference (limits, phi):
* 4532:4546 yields 1.05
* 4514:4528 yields 1.09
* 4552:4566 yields 1.05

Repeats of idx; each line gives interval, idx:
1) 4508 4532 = -0.252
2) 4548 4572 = -0.250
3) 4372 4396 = -0.367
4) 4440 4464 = -0.299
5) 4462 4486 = -0.280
